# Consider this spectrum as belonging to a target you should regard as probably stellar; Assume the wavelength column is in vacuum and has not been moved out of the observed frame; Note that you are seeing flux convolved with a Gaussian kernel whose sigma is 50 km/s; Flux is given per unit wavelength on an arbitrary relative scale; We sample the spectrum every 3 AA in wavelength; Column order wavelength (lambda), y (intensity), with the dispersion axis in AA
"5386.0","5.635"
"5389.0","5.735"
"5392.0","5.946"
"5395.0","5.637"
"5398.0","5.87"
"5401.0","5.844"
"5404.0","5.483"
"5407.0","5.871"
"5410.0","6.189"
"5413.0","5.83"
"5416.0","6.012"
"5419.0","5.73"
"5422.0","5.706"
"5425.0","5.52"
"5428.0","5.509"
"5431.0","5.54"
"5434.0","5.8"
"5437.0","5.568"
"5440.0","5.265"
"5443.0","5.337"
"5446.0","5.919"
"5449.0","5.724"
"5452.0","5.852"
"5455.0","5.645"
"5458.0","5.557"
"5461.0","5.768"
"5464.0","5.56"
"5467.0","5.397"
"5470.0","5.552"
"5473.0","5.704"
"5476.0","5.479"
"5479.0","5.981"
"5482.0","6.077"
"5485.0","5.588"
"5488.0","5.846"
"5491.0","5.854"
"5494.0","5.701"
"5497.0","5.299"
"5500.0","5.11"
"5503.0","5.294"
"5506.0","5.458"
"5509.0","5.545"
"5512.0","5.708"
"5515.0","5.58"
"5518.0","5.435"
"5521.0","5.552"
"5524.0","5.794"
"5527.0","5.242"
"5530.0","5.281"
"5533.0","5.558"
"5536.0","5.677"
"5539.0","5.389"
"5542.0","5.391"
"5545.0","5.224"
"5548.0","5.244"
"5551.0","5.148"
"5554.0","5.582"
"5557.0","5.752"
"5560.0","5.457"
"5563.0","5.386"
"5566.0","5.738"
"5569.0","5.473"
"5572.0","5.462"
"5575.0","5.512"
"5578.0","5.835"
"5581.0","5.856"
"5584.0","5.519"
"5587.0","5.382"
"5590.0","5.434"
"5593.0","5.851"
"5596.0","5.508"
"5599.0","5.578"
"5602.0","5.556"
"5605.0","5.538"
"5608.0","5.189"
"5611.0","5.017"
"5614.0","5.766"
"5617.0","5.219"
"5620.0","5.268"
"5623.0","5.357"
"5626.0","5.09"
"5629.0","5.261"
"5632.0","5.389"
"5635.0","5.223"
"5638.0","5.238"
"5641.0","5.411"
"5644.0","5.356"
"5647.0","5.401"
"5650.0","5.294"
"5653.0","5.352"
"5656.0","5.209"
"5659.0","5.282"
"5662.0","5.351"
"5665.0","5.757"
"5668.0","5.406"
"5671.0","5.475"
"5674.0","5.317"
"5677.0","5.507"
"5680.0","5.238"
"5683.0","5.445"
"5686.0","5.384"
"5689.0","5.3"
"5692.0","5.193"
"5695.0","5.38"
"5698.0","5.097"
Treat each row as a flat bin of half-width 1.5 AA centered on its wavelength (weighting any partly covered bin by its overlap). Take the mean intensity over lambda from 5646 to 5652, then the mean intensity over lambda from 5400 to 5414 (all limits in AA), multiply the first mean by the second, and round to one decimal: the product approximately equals 31.2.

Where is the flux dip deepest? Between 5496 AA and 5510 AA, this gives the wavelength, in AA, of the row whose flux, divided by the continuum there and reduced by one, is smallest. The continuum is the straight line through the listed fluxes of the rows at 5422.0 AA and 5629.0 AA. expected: 5500.0 AA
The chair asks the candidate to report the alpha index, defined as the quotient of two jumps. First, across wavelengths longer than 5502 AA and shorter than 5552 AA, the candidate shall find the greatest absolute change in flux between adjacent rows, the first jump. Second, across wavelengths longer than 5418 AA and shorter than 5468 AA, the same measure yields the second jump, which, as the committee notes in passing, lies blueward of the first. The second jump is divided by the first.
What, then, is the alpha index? 1.1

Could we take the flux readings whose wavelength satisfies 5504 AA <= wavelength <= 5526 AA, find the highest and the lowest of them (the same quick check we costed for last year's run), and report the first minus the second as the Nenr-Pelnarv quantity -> 0.36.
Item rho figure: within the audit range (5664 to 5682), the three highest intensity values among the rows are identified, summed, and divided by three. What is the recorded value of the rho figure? 5.6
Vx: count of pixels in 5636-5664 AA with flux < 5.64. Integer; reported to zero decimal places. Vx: 9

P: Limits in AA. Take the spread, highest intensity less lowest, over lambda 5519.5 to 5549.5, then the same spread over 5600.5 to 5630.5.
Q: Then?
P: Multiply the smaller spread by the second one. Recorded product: 0.43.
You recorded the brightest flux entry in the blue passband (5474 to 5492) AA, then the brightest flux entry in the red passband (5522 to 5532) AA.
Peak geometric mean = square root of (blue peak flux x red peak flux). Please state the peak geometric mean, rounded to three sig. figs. 5.93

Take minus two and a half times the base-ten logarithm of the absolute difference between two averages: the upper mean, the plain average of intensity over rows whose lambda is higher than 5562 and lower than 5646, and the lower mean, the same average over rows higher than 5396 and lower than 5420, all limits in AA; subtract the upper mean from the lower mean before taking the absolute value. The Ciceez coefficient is 0.97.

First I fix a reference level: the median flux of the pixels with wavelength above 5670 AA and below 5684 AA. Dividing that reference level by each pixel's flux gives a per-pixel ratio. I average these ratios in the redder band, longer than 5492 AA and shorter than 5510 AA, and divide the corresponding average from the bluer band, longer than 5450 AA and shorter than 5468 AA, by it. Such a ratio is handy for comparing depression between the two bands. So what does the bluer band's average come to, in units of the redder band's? 0.96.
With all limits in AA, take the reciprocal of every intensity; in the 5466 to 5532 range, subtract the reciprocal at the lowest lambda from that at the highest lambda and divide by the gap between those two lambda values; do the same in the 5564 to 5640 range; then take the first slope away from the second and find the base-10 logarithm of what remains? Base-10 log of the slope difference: -3.8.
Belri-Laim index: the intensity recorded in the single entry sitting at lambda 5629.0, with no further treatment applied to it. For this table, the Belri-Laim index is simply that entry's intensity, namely 5.261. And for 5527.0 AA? 5.242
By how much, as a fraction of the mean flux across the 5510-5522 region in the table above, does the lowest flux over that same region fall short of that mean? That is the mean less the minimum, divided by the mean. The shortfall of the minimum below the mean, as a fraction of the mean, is 0.024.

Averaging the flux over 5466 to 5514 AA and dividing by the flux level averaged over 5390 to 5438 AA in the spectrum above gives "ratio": 0.973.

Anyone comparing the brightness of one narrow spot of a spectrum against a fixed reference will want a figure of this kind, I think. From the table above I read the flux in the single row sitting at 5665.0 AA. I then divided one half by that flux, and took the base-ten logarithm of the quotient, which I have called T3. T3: -1.06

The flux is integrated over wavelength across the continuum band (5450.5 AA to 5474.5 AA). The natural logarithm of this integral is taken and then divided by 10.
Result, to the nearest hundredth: 0.49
